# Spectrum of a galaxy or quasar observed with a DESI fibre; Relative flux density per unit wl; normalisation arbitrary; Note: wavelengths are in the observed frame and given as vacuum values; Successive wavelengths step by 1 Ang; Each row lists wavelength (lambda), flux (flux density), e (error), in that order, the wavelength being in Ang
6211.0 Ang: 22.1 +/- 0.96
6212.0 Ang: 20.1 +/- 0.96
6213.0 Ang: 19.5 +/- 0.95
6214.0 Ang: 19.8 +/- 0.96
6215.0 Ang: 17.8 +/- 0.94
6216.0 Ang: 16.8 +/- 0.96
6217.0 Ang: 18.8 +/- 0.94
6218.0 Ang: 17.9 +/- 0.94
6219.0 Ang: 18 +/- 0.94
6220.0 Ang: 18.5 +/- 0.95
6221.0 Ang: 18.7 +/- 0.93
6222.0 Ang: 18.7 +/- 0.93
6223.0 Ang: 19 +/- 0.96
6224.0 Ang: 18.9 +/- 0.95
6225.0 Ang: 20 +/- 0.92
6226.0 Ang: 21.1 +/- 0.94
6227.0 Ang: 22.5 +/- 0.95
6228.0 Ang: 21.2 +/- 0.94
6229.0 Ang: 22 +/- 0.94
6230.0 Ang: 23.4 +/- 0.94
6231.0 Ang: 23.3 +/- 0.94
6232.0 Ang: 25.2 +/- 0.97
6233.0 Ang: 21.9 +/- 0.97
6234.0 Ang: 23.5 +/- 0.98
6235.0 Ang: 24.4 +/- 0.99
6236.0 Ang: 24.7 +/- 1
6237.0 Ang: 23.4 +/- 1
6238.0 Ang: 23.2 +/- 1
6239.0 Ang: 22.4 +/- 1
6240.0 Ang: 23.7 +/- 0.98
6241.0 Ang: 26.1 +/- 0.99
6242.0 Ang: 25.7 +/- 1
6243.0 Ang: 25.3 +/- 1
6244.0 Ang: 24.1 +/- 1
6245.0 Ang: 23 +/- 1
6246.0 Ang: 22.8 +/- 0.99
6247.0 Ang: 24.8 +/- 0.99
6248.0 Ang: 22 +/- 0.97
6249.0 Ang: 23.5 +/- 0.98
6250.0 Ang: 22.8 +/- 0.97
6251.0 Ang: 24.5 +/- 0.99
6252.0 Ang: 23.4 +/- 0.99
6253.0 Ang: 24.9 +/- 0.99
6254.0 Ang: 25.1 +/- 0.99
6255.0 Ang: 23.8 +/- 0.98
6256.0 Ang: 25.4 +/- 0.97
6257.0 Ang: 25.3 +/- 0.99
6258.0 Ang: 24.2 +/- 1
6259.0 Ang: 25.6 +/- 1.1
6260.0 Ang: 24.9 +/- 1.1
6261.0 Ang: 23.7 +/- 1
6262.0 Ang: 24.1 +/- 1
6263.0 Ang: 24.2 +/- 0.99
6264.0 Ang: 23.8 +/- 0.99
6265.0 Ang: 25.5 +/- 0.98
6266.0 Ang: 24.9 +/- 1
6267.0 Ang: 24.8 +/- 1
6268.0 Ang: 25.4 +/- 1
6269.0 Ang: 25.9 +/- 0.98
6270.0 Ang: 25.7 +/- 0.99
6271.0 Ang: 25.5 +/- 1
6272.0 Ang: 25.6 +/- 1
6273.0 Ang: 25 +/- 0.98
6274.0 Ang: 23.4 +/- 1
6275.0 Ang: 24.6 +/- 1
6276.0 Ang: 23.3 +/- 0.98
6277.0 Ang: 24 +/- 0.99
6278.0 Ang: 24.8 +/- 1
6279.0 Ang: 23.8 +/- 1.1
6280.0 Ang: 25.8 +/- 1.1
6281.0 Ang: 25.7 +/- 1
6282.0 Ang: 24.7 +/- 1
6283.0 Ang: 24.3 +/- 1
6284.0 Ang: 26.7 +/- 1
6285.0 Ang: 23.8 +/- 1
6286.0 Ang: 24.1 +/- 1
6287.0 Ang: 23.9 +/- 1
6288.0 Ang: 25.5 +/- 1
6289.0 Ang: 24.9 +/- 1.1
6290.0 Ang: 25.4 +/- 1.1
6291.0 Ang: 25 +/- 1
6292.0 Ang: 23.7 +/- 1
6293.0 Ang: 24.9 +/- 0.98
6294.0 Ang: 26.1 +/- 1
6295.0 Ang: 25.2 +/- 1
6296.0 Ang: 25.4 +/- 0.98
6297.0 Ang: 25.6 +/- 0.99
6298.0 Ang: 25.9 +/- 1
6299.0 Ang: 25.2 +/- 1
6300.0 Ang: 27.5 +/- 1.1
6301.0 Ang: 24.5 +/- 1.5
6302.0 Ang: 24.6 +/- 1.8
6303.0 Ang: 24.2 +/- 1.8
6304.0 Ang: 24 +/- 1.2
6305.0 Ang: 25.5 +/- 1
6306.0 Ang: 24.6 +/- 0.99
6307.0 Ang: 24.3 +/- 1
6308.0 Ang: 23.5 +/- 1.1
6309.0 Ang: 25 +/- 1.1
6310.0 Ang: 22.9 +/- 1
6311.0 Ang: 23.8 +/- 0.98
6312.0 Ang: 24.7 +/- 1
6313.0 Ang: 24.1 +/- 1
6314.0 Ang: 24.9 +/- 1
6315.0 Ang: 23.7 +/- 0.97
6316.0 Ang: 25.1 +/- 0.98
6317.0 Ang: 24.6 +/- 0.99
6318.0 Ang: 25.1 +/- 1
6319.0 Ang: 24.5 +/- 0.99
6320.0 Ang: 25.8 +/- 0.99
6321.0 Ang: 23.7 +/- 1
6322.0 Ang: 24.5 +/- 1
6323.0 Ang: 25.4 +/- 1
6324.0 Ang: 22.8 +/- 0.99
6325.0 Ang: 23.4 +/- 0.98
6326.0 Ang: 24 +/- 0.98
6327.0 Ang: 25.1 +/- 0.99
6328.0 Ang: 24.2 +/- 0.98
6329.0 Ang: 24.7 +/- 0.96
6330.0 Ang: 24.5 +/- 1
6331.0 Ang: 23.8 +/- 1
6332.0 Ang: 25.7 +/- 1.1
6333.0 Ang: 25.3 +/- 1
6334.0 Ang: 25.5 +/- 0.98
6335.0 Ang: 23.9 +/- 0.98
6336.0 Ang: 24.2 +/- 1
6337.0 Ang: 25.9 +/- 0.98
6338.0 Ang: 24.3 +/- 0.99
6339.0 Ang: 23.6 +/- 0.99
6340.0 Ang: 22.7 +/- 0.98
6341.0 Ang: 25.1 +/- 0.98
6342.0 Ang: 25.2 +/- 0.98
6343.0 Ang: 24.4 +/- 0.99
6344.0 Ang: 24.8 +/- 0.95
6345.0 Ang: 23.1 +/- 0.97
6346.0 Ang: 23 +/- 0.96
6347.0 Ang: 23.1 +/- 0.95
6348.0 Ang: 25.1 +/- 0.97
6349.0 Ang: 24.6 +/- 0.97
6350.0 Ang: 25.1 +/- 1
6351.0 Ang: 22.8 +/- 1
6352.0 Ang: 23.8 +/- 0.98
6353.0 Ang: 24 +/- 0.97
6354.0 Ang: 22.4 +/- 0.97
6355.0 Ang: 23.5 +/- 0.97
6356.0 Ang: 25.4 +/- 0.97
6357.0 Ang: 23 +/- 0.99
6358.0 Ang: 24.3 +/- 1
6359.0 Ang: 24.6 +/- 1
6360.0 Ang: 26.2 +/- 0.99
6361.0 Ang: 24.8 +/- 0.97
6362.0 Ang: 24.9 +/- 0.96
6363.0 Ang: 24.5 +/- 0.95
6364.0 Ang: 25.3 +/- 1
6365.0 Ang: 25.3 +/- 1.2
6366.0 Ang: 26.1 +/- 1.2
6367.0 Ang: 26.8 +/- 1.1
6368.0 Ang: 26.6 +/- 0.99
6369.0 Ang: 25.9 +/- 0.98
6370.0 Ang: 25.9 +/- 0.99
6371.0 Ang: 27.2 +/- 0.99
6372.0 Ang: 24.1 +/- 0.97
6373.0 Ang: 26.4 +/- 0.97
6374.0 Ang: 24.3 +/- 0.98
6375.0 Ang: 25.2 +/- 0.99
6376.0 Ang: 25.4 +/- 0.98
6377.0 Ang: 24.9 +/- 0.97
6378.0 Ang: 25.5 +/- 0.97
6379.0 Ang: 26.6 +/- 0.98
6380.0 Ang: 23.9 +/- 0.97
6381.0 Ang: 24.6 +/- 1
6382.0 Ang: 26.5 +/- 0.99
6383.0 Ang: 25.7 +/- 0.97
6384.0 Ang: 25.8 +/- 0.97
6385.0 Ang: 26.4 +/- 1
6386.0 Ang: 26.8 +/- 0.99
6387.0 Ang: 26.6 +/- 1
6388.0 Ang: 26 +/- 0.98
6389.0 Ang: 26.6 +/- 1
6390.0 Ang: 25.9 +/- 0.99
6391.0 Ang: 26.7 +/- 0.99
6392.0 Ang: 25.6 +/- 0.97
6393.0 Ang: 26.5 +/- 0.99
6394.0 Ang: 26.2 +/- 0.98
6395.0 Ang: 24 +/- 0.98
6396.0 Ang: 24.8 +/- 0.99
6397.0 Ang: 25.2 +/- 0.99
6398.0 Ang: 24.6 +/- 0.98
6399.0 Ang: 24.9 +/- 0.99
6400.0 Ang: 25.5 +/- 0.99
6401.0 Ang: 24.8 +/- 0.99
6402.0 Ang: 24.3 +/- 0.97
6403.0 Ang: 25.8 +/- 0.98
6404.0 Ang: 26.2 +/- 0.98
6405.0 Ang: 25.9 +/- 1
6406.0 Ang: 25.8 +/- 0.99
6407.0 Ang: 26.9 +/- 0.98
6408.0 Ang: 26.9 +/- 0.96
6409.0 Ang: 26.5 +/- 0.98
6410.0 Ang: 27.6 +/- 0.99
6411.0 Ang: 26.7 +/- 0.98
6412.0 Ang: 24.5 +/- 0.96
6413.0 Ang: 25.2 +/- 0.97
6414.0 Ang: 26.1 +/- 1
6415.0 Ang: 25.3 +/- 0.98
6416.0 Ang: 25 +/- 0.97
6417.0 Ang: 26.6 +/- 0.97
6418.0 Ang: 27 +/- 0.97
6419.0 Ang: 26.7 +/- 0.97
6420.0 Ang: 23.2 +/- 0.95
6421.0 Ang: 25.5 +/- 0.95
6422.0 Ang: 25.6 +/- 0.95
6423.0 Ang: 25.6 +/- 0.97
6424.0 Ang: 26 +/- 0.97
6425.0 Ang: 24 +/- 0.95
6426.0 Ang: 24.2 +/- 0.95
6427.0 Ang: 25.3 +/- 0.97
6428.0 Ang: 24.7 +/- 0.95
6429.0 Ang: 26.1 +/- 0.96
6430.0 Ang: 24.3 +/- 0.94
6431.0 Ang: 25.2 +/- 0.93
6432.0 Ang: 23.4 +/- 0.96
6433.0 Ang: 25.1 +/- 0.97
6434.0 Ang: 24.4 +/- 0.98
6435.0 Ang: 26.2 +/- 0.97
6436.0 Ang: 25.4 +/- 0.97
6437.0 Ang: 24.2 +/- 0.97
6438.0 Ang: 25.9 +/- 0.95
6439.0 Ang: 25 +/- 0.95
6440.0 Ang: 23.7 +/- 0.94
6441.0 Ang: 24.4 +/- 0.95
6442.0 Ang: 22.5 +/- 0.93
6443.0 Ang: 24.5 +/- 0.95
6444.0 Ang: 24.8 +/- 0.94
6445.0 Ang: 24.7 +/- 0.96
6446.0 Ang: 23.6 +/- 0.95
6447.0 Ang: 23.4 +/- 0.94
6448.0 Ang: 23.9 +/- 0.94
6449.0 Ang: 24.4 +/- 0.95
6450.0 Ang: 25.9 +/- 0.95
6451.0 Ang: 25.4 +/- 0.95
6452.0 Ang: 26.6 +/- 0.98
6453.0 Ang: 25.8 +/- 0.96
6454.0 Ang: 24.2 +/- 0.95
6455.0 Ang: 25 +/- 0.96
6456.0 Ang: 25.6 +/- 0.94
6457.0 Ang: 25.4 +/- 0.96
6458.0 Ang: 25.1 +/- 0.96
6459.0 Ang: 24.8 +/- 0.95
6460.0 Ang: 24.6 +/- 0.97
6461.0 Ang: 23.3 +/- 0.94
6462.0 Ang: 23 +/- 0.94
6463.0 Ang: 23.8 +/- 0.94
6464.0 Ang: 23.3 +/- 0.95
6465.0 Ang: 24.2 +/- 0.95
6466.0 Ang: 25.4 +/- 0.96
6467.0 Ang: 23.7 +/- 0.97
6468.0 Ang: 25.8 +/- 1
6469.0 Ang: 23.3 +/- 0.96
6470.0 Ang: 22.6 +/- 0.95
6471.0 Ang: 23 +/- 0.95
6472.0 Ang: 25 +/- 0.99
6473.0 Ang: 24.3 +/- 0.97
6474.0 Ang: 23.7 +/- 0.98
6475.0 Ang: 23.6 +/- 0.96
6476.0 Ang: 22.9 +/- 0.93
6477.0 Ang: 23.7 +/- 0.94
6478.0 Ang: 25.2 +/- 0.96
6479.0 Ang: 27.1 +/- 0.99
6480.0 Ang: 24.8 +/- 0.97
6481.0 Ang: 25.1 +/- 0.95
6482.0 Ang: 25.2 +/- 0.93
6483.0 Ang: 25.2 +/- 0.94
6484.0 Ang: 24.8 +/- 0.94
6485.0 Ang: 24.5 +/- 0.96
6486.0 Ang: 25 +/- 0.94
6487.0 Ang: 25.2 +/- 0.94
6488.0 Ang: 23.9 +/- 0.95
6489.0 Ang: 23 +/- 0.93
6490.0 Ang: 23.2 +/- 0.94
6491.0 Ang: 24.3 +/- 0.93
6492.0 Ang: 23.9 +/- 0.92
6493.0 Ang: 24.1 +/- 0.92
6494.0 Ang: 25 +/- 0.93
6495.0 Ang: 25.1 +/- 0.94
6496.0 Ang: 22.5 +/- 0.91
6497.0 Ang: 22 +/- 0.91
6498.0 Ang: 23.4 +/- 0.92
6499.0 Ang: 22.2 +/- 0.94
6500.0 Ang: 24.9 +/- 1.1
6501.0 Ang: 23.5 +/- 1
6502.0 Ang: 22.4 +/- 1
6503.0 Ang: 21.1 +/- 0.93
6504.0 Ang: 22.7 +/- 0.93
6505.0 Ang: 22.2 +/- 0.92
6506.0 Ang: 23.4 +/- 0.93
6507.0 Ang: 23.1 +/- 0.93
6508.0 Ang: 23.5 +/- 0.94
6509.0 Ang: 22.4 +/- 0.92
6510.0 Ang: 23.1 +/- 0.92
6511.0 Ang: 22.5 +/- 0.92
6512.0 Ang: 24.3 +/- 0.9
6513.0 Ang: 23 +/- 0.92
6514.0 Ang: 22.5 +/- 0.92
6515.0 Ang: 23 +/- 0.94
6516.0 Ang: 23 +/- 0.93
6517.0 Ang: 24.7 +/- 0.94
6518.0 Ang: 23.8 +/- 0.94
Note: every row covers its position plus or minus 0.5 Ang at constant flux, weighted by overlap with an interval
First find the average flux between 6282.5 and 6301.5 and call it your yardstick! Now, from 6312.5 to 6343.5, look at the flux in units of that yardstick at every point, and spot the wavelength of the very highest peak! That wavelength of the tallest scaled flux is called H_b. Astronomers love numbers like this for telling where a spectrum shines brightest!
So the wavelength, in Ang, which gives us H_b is 6337.0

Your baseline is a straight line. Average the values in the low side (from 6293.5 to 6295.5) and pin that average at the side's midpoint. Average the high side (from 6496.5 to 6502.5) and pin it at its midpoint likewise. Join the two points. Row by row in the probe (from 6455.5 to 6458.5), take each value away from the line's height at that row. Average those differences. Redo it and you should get -1.8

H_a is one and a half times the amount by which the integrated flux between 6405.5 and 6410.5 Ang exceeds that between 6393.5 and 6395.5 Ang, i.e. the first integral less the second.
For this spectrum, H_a 125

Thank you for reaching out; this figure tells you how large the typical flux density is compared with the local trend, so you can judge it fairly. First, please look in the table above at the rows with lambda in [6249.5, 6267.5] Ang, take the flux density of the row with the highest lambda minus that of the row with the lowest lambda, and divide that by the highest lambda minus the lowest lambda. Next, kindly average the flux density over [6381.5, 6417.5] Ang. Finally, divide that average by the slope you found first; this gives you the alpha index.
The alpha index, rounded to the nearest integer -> 220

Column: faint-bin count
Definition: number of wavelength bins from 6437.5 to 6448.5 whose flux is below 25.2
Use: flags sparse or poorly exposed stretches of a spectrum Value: 10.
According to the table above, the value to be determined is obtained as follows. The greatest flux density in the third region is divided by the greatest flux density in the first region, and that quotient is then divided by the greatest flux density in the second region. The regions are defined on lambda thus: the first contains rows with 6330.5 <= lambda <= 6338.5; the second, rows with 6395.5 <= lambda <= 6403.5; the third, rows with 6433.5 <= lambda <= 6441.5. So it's 0.0392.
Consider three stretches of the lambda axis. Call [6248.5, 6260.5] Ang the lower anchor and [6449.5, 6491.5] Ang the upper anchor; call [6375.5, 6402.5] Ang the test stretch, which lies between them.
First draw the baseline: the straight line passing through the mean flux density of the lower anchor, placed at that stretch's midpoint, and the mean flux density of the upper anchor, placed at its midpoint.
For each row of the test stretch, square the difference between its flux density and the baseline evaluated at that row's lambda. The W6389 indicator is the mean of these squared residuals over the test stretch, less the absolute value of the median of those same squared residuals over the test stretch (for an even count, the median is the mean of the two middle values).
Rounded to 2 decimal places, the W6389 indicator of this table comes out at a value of 0.68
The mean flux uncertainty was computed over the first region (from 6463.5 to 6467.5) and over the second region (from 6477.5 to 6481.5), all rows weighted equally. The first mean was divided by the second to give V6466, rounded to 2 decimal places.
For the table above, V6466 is 0.99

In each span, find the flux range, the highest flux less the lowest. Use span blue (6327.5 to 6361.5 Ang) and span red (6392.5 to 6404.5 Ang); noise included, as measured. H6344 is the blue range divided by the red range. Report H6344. 1.52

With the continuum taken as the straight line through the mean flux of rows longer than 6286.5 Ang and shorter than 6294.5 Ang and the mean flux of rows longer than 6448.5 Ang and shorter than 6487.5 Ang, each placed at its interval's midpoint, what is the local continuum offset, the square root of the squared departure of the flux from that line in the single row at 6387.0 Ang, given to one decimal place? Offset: 1.9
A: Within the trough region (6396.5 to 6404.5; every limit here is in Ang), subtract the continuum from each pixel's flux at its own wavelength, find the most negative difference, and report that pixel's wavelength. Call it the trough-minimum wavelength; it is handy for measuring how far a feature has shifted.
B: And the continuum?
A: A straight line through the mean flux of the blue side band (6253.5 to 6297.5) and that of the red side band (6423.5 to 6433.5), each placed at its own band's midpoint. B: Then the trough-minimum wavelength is 6402.0 Ang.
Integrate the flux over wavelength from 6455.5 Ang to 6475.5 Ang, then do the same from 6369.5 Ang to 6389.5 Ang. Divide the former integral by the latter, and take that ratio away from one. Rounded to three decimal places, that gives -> 0.060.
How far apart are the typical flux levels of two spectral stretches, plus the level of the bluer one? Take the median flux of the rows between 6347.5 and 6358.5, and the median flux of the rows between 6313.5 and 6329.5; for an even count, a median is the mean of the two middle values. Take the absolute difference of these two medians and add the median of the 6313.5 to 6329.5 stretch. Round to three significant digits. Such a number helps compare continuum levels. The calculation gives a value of 25.1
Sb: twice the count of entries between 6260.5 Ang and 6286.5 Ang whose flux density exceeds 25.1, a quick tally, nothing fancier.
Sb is 18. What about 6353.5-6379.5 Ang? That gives 30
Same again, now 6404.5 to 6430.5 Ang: 38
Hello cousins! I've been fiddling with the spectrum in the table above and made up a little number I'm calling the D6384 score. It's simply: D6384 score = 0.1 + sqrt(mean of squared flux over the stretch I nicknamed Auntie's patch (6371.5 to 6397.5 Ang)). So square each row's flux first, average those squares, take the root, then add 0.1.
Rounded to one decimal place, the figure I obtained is 25.7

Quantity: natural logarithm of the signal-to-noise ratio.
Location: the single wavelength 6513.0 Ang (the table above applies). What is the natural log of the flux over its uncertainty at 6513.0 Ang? 3.22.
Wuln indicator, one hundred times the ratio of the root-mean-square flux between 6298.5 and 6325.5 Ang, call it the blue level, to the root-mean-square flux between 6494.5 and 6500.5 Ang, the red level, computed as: 105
